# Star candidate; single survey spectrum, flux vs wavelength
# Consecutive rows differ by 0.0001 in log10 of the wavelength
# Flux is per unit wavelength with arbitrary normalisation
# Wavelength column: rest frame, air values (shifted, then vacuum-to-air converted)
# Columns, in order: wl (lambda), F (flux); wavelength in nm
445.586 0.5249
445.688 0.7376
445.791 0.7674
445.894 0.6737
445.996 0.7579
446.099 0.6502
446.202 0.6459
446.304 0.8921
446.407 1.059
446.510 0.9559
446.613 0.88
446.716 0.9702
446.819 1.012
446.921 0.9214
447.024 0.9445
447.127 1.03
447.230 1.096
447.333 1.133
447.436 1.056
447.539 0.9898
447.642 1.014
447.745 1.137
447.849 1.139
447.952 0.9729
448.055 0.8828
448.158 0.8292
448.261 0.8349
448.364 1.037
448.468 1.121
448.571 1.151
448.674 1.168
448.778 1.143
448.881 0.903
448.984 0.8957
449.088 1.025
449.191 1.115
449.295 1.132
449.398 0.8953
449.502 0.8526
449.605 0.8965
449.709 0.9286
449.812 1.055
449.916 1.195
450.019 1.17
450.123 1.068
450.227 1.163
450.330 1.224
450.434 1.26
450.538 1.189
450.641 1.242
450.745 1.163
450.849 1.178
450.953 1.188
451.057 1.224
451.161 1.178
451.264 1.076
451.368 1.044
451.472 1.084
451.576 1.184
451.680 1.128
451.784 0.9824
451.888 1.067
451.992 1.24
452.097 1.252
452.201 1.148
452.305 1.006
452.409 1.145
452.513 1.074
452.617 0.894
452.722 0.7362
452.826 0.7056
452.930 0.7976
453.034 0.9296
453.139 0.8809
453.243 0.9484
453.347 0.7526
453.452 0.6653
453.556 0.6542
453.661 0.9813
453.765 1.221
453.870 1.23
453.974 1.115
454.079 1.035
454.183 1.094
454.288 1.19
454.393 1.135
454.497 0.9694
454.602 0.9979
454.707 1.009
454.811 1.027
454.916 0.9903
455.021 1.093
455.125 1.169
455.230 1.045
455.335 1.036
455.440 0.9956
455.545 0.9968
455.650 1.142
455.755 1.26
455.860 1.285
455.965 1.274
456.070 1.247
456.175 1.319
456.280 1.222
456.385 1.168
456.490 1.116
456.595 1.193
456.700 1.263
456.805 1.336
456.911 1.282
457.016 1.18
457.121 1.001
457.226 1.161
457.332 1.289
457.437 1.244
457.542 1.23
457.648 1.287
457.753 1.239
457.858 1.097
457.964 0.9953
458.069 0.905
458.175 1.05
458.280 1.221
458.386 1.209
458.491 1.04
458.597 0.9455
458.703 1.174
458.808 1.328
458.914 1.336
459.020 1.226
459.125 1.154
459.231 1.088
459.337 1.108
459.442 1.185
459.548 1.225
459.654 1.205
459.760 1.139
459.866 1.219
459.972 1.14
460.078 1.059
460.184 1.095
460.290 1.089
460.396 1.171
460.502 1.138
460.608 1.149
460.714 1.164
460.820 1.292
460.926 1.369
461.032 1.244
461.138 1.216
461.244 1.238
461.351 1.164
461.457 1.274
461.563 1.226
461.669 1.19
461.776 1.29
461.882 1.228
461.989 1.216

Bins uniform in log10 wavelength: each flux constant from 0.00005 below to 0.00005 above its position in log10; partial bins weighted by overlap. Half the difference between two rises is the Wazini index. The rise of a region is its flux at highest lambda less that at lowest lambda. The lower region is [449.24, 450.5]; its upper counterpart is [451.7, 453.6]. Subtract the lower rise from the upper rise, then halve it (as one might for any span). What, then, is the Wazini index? -0.23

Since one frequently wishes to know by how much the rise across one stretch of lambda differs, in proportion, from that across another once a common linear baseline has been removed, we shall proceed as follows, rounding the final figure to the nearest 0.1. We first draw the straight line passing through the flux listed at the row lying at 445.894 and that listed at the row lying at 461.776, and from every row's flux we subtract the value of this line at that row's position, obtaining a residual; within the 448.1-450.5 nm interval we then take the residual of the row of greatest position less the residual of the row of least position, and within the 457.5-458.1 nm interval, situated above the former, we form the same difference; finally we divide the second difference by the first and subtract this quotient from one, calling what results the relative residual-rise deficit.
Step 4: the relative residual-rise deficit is 2.0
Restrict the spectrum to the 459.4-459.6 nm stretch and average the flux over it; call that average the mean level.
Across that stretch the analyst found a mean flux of 1.205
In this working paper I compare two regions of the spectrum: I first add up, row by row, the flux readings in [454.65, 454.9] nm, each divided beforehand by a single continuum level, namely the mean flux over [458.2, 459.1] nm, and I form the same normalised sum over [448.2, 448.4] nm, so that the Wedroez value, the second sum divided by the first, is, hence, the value 0.92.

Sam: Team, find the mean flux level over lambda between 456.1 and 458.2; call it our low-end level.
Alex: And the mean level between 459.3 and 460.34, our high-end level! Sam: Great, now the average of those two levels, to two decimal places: 1.16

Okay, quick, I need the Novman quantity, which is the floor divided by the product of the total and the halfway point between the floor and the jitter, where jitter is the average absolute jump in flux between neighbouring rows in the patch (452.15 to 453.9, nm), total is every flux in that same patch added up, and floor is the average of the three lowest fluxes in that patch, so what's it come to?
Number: 0.108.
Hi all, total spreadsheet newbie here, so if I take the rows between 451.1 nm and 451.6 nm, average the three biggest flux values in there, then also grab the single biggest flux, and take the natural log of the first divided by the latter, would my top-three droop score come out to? -0.030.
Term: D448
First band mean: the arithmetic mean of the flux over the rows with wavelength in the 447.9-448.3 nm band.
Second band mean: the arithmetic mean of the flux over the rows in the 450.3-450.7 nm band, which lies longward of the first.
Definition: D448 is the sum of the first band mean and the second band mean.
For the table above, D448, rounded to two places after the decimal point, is 2.11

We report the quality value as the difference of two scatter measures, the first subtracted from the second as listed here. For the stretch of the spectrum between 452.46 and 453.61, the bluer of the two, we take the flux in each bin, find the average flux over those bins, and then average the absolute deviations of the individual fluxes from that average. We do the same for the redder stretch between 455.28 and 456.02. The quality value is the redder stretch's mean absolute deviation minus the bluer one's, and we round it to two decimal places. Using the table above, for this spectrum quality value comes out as 0.00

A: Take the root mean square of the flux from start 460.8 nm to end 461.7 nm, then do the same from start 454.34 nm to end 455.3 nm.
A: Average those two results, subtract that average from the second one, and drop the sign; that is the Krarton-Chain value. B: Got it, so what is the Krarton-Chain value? 0.10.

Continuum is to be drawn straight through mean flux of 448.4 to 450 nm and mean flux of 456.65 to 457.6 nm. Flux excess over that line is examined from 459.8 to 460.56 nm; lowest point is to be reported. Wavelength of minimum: 460.078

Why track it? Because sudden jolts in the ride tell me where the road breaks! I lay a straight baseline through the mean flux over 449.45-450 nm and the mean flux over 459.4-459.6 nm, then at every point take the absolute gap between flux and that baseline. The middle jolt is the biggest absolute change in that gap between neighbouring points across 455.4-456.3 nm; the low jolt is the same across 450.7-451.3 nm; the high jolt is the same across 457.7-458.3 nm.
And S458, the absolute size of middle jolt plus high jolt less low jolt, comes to 0.15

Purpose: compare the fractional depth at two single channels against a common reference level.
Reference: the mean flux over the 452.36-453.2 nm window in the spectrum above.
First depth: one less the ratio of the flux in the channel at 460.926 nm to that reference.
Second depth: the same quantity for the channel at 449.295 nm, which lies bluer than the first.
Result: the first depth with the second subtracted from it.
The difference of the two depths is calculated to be -0.26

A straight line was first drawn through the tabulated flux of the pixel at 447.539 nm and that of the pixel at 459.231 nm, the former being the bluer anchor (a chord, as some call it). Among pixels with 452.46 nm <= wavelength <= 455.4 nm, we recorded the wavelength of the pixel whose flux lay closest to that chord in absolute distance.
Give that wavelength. 455.230 nm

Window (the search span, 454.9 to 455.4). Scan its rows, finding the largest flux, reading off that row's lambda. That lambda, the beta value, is 455.125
